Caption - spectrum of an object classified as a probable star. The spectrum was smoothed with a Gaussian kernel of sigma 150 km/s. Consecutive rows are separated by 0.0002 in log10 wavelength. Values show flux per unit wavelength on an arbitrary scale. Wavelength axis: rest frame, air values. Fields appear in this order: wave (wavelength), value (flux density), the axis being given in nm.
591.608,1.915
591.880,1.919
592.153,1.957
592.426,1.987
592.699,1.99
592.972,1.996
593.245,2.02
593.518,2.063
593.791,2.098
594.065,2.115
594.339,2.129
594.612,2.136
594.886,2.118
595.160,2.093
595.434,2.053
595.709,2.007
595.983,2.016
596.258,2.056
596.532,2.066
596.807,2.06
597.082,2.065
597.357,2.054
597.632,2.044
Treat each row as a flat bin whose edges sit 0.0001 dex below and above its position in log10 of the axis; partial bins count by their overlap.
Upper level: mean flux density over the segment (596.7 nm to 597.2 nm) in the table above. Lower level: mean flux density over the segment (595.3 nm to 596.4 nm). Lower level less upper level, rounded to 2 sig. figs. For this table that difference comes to -0.029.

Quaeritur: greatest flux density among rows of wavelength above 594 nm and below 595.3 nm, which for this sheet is 2.136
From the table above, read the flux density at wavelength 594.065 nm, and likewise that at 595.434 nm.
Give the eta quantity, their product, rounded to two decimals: 4.34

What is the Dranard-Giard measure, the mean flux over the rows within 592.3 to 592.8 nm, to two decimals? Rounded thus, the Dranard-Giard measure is 1.99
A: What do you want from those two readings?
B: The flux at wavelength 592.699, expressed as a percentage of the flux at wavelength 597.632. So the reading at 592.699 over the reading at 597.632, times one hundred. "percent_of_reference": 97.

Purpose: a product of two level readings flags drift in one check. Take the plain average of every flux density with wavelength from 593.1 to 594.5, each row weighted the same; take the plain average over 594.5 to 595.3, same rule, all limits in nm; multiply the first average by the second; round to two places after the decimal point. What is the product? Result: 4.41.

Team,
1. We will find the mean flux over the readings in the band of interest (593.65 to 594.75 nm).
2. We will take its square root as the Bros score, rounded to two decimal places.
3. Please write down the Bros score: 1.46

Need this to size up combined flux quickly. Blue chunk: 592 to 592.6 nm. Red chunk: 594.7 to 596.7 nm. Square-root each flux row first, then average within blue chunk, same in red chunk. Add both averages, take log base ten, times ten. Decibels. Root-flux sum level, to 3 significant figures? 4.53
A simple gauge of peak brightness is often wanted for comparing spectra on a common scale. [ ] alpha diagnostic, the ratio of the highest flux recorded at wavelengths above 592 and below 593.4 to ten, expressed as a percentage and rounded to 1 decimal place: 20.2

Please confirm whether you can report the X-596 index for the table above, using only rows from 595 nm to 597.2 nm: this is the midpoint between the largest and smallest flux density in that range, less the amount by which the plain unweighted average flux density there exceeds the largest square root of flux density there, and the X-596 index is 1.44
